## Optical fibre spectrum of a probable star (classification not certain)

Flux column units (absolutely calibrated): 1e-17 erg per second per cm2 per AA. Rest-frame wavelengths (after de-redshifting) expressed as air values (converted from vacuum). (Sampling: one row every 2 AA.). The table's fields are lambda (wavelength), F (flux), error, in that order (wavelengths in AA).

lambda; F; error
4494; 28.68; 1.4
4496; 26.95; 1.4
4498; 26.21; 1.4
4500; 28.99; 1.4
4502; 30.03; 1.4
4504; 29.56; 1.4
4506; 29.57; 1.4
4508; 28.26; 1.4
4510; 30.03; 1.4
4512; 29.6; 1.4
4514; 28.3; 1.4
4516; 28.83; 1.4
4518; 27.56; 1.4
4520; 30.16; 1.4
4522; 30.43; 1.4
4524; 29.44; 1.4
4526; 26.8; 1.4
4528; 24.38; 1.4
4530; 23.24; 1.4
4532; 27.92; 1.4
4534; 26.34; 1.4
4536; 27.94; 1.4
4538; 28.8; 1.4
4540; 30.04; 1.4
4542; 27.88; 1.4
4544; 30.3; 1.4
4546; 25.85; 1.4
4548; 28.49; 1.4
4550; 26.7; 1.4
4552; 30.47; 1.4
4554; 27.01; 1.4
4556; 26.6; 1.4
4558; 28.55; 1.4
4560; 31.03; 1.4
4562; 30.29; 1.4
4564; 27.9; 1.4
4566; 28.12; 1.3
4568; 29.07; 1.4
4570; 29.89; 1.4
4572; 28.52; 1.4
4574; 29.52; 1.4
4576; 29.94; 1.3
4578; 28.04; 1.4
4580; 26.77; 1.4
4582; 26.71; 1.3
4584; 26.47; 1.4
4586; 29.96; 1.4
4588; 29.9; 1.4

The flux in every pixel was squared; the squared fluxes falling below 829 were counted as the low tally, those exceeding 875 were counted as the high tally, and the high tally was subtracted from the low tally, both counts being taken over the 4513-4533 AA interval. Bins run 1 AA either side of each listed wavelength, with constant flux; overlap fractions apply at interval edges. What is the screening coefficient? 4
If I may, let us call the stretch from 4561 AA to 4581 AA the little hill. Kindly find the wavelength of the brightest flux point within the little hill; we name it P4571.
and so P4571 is 4562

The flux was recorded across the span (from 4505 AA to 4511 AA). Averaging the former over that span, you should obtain 29.3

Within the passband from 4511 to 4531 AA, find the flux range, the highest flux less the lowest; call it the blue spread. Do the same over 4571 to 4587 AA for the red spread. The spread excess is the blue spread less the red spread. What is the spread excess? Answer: 3.7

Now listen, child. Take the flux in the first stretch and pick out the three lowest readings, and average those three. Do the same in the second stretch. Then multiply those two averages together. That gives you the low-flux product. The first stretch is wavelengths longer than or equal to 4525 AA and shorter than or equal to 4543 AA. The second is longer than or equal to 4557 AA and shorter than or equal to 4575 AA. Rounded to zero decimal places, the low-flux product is 695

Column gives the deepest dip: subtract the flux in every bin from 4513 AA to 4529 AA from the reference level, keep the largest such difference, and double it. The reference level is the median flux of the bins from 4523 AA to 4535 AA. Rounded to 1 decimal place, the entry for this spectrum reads 4.4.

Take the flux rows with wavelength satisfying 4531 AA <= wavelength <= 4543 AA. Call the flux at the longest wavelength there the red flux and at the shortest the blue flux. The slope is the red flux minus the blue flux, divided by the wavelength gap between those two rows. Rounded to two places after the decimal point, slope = 0.00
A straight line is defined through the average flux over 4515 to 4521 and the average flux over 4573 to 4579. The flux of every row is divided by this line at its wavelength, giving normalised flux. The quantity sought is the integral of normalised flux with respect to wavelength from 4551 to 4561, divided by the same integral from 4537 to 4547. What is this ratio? 1.00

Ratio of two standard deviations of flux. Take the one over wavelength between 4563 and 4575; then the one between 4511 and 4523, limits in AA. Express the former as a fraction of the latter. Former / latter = 0.71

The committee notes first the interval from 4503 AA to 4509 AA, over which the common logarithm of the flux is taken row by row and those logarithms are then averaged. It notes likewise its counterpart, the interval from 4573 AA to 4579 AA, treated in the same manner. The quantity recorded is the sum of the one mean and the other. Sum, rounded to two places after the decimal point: 2.93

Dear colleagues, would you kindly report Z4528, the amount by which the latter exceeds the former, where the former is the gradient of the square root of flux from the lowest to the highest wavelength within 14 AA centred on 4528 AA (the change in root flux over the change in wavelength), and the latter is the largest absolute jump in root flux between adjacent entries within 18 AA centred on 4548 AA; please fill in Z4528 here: 0.45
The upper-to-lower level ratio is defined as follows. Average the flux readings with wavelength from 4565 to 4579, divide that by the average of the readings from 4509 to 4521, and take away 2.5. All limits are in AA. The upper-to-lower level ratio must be -1.50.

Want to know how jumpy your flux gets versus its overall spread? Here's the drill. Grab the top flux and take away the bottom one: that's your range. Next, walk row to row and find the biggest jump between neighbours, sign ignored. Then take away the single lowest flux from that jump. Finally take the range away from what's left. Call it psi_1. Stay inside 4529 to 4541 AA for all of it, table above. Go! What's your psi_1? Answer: -25.4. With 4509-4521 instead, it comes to -27.6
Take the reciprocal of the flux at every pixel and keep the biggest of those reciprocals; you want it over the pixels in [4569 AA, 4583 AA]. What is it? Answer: 0.0374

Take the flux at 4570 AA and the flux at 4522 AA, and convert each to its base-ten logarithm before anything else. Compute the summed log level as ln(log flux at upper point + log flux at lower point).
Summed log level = 1.08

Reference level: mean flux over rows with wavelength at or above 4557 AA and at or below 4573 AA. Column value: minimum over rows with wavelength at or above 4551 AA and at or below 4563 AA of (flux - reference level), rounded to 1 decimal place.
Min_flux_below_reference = -2.6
